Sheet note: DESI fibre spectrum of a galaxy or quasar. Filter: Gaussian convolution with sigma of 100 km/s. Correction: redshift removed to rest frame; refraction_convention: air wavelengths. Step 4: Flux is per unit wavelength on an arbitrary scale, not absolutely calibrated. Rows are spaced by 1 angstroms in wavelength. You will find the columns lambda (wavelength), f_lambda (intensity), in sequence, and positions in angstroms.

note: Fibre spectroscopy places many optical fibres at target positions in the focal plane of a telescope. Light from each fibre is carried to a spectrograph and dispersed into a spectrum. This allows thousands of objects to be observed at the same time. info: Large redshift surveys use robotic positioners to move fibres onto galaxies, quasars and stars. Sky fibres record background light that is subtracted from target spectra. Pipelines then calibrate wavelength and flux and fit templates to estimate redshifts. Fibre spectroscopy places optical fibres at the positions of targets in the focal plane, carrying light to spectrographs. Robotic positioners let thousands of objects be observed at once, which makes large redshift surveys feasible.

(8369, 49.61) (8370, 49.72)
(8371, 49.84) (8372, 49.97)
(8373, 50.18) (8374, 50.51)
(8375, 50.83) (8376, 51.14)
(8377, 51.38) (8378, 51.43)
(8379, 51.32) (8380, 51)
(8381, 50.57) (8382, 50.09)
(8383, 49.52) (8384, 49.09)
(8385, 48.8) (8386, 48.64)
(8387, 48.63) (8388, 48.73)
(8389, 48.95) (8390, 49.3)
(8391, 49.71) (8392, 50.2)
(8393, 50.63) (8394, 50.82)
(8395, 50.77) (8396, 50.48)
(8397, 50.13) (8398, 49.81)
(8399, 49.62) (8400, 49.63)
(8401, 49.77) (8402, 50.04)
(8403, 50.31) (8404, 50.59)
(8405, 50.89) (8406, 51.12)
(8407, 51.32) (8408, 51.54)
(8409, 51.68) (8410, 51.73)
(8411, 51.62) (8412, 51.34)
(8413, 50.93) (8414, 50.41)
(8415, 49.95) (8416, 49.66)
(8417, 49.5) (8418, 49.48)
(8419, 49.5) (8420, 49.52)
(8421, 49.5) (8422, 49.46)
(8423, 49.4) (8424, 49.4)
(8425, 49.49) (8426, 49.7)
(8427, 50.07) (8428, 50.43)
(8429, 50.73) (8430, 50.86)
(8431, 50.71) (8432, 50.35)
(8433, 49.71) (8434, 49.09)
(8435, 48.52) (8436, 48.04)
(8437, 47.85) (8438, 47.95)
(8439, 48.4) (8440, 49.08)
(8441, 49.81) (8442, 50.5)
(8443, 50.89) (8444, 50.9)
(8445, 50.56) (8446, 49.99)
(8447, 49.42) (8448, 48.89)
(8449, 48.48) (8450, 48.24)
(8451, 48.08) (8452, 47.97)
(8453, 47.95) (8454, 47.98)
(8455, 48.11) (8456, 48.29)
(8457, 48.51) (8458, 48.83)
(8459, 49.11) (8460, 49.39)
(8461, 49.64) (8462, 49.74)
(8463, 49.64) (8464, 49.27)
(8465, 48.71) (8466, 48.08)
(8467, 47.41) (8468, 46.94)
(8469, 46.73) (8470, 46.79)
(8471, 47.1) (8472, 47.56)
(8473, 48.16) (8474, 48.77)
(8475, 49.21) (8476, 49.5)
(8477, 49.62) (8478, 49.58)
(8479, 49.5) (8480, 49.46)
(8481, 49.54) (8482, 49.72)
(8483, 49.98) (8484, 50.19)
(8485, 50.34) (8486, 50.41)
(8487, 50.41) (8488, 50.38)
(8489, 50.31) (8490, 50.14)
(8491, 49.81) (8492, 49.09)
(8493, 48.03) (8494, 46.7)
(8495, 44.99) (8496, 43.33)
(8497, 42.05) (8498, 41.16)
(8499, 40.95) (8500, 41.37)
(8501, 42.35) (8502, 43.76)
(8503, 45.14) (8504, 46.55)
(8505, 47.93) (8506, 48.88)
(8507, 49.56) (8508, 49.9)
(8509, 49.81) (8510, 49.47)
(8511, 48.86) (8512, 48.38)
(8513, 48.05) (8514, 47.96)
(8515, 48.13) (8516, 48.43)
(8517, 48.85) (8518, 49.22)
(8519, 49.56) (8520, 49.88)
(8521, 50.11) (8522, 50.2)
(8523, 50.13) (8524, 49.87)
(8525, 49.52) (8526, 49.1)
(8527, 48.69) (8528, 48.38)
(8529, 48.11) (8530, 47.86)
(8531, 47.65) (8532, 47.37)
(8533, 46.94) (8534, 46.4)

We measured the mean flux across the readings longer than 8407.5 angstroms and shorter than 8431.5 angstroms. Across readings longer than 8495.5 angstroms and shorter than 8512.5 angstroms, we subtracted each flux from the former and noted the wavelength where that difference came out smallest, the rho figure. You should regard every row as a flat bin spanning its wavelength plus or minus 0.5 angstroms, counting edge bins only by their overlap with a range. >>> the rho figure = 8508 angstroms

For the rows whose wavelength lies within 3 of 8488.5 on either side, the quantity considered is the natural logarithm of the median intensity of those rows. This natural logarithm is 3.92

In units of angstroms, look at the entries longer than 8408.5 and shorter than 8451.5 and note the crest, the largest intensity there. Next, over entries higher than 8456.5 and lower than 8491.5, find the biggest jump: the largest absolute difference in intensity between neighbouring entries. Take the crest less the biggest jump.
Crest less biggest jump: 51.1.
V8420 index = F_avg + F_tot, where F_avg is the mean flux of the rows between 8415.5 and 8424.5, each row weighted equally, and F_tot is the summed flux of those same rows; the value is 495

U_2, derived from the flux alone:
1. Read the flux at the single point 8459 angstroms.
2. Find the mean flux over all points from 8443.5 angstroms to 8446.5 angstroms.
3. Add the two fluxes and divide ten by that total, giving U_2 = 0.100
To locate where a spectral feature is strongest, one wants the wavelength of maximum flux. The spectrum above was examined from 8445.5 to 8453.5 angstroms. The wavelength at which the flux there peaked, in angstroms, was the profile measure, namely 8446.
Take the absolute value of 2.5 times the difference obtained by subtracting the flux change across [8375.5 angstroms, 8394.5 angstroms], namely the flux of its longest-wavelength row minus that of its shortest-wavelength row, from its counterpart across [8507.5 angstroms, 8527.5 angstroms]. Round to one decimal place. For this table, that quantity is 2.2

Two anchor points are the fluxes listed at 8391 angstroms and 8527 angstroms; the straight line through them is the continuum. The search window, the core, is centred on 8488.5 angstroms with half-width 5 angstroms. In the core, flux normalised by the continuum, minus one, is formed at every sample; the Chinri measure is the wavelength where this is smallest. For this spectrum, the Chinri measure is 8493 angstroms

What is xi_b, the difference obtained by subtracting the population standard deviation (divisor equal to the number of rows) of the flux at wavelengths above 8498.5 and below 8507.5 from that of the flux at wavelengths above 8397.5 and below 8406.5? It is -2.5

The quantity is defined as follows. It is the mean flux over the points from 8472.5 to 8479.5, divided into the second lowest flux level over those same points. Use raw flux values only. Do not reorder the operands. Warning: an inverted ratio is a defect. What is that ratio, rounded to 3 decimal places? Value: 0.991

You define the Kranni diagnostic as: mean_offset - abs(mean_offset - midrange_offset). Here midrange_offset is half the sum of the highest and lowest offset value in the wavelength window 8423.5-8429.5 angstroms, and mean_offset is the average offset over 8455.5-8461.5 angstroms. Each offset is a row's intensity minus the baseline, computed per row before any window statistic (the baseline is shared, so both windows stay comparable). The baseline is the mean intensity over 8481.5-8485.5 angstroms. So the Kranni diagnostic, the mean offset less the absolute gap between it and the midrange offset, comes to -2.2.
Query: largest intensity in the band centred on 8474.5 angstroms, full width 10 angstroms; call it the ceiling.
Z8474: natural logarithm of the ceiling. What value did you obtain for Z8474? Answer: 3.90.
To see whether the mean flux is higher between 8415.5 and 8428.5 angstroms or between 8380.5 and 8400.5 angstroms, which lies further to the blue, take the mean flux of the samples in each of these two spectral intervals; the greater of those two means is 49.7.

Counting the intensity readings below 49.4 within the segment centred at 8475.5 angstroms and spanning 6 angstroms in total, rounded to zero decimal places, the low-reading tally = 3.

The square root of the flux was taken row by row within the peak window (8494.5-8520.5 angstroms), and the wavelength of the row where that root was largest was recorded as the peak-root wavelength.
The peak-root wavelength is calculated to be 8508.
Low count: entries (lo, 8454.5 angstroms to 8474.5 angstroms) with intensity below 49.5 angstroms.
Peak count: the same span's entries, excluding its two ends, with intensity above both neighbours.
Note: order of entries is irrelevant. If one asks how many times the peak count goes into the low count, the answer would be 17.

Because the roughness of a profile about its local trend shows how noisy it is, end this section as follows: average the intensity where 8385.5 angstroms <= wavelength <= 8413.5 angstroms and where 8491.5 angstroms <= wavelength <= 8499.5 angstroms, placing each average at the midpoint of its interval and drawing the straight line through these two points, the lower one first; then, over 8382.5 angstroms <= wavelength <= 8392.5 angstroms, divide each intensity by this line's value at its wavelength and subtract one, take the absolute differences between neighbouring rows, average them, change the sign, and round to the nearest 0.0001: -0.0057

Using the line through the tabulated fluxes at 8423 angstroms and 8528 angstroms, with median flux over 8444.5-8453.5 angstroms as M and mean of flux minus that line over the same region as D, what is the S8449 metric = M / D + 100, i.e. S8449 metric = -59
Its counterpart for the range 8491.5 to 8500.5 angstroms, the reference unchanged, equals 90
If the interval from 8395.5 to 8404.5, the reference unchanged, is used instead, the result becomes 219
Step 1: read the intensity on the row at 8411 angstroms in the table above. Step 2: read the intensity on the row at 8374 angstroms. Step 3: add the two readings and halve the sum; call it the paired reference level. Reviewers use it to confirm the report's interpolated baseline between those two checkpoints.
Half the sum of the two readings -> 51.1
